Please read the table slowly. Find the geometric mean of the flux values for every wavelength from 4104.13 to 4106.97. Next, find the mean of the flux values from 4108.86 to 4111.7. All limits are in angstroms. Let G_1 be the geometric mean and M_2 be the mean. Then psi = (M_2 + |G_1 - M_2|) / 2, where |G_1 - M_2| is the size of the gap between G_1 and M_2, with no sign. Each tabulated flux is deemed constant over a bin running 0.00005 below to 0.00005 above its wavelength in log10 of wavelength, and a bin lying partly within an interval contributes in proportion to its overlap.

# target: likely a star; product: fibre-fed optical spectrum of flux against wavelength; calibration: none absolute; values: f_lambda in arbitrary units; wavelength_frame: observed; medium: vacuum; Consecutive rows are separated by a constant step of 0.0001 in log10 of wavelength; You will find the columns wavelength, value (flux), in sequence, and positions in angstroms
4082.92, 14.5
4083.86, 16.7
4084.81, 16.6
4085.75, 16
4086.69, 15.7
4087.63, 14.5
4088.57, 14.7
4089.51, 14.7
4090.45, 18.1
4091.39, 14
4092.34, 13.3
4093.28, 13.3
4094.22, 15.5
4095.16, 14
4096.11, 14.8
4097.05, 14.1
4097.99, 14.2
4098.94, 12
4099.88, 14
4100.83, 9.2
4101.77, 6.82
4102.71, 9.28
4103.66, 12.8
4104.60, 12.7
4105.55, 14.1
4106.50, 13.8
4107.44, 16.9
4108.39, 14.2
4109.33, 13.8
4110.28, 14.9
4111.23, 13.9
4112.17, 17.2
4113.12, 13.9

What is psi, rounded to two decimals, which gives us 7.44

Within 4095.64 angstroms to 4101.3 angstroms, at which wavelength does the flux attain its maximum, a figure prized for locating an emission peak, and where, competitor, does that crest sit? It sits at 4096.11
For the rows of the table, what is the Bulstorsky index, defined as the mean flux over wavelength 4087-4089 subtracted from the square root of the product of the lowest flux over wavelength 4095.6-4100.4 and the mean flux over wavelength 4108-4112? -1.5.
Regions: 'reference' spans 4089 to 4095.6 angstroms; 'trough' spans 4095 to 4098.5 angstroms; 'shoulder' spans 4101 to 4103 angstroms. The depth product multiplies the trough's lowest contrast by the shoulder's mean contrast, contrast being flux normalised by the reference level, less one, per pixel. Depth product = 0.022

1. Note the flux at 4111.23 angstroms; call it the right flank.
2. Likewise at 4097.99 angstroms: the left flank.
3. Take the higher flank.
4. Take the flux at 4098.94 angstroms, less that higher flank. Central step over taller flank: -2.2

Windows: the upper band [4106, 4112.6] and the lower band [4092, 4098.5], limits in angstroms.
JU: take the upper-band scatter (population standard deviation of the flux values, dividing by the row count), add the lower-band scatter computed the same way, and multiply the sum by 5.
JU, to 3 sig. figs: 10.5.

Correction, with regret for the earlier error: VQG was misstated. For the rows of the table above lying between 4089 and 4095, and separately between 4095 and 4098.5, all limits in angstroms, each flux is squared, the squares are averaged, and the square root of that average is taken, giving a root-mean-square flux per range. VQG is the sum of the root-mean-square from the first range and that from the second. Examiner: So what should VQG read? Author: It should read 29.2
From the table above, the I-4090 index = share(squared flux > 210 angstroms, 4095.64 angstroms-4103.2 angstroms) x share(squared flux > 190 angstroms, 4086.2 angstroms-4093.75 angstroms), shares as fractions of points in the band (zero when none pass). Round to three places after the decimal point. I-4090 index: 0.094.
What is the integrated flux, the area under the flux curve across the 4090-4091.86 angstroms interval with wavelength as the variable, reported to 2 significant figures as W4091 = 30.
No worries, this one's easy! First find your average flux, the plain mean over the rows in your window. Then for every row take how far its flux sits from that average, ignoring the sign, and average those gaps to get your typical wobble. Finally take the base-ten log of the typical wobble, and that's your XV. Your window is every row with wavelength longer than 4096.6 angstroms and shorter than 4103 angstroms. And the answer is 0.4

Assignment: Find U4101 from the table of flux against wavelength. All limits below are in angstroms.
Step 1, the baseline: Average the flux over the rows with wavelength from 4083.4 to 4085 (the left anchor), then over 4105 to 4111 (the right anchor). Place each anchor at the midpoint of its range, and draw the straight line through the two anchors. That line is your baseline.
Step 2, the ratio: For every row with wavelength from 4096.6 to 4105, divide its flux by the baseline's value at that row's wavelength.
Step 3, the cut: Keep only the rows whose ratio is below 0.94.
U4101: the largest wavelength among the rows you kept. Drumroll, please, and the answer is 4104.60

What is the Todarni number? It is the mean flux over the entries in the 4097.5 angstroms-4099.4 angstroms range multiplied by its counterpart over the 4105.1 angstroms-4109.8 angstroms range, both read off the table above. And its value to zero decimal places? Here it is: 191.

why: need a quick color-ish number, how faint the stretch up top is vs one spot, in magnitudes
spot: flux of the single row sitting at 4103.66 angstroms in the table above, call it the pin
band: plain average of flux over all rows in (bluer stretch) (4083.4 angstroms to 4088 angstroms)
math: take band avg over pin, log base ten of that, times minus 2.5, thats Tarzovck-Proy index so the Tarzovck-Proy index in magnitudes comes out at -0.24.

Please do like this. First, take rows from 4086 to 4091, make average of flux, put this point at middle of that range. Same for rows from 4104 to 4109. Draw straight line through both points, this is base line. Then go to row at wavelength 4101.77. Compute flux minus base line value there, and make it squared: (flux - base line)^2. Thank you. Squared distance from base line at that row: 61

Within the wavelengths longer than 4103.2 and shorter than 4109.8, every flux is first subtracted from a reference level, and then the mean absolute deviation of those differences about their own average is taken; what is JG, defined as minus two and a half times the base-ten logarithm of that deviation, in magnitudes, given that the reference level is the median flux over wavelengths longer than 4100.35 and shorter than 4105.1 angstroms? 0.14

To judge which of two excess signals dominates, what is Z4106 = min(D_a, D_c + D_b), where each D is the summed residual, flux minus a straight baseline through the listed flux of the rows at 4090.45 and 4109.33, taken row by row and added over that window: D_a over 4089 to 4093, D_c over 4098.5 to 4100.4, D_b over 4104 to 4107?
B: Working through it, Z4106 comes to -12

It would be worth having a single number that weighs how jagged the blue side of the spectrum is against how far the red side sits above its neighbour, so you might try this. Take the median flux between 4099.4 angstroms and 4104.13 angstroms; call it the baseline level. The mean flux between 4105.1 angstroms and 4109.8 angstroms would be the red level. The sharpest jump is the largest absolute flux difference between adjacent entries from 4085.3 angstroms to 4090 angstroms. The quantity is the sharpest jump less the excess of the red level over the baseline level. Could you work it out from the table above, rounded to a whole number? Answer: -4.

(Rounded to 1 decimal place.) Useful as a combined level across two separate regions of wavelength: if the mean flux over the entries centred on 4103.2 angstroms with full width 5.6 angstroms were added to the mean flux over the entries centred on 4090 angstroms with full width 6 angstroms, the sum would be 25.7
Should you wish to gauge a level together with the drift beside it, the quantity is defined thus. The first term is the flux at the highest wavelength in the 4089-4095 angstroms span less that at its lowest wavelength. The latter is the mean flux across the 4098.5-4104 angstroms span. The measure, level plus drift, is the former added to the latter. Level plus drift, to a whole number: 11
